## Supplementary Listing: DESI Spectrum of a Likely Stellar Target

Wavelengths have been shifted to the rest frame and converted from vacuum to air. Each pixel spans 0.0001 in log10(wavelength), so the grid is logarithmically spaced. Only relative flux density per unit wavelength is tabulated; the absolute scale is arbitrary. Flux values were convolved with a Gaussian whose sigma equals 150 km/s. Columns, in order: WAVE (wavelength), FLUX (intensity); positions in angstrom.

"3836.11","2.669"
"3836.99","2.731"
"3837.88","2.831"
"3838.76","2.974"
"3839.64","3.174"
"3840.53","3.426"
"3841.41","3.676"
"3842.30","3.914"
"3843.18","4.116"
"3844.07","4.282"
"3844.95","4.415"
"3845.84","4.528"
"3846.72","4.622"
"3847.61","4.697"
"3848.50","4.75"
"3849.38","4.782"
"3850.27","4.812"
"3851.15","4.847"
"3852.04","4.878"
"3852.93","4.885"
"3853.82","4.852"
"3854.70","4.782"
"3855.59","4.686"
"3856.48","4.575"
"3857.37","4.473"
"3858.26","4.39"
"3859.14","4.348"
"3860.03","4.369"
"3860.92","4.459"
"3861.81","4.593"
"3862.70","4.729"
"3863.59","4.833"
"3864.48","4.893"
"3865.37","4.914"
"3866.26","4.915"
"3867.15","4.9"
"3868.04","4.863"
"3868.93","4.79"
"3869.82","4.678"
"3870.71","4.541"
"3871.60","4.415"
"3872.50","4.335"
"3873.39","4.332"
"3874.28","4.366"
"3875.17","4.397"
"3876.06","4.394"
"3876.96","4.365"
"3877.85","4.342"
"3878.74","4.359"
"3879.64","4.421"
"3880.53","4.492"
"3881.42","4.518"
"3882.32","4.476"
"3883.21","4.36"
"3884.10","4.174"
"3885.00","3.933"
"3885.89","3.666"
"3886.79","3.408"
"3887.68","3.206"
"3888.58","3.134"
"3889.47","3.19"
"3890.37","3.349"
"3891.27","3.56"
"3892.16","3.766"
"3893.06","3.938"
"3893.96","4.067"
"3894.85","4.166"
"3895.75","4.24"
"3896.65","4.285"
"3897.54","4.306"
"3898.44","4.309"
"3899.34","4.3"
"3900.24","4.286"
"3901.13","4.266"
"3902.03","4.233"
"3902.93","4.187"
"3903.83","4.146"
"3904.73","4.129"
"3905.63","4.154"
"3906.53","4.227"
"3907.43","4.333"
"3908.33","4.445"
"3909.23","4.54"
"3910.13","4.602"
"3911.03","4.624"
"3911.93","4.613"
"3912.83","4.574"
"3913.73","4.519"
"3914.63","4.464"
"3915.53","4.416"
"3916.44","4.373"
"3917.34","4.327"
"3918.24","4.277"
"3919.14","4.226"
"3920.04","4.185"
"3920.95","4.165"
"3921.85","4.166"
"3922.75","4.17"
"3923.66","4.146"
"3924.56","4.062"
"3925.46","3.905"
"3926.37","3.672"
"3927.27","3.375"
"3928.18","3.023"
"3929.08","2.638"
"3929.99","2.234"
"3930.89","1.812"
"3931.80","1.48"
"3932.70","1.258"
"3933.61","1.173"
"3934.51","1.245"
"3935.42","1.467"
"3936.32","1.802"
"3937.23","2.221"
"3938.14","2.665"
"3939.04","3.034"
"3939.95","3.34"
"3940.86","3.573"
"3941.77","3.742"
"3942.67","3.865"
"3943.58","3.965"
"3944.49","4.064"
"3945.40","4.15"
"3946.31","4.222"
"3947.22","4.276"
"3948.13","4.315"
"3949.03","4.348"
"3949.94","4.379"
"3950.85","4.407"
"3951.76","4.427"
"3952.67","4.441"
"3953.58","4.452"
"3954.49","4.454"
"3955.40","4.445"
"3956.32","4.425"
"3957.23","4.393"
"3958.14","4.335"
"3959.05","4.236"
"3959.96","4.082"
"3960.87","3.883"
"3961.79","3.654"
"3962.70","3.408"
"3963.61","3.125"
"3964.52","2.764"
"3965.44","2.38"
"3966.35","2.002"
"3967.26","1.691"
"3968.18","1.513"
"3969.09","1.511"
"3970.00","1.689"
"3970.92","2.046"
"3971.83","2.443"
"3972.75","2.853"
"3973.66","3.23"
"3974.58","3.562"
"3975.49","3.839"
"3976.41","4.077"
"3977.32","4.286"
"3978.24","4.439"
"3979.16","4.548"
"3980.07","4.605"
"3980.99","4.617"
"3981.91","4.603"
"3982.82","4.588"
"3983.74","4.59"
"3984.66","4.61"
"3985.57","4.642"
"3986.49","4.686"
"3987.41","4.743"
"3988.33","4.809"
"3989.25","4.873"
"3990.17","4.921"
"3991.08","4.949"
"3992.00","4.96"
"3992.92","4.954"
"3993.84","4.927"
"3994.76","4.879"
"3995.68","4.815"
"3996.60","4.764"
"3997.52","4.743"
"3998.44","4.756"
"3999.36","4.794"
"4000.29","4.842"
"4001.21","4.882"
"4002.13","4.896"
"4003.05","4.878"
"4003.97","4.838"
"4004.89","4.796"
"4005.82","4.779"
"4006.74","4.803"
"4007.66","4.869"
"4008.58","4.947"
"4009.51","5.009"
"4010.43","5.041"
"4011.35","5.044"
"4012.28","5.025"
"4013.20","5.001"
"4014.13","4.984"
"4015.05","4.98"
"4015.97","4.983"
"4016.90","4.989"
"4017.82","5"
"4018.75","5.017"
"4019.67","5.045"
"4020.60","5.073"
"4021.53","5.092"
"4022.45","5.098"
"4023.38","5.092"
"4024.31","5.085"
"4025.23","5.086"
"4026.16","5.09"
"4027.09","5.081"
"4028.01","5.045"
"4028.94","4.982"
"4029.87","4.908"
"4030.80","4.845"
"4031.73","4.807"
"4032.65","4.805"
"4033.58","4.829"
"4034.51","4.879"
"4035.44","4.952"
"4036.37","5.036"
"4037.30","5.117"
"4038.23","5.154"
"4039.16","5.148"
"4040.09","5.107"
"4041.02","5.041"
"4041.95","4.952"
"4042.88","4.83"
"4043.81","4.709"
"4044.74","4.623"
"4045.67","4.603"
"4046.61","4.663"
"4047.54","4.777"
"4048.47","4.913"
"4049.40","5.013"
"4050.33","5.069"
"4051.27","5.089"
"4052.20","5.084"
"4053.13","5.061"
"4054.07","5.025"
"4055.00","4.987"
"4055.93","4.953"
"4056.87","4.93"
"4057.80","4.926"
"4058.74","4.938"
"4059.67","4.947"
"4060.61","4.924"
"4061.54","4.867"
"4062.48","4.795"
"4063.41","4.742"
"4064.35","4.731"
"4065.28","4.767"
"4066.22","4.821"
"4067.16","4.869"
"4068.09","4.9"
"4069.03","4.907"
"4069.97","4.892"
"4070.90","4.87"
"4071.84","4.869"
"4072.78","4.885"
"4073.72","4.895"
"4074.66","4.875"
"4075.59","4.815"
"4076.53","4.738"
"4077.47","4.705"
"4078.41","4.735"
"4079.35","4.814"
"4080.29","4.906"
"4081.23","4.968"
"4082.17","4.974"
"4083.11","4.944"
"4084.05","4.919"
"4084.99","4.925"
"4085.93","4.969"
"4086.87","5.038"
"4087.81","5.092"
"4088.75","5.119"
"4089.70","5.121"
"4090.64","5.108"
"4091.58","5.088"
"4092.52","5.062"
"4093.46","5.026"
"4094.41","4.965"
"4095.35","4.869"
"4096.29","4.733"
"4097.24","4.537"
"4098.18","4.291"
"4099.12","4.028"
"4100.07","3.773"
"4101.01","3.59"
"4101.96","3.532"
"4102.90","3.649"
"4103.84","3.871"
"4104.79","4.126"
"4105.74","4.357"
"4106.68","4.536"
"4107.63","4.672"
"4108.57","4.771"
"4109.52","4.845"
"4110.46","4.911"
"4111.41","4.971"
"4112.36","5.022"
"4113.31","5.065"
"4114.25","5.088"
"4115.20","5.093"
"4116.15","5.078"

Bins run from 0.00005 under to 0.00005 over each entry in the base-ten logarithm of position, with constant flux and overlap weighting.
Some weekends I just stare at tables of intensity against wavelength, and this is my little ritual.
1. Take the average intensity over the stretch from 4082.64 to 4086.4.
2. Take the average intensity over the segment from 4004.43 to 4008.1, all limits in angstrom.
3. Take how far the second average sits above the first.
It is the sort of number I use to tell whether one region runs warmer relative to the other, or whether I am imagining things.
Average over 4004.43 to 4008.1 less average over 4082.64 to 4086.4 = -0.13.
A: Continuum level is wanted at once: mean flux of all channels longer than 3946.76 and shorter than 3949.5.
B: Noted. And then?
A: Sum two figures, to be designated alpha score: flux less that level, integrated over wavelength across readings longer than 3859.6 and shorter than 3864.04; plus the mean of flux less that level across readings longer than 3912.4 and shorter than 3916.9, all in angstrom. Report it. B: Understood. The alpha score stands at 1.4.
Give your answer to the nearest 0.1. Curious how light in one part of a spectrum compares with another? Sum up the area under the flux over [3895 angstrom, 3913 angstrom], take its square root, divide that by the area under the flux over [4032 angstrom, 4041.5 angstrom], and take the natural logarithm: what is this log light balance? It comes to -1.7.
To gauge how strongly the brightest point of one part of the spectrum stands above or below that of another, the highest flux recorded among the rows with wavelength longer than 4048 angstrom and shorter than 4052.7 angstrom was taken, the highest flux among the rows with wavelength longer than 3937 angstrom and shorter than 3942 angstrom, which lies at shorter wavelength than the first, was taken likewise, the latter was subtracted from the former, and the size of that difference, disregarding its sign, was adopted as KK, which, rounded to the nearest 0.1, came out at 1.3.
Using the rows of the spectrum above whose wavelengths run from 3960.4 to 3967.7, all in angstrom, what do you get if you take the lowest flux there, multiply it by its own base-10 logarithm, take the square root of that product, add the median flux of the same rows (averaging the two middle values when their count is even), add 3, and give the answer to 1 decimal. 6.6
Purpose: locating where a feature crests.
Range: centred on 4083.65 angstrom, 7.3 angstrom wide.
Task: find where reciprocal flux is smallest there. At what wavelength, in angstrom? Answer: 4086.87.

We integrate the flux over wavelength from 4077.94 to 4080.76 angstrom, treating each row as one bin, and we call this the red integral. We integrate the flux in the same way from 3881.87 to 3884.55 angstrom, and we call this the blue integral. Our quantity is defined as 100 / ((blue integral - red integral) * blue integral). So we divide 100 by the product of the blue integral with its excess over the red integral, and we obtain -4.4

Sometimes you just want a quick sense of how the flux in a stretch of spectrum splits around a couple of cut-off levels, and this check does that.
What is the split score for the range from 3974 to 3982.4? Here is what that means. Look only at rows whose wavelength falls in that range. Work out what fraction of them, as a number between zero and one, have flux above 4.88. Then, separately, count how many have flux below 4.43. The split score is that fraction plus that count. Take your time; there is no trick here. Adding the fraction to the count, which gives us 4.0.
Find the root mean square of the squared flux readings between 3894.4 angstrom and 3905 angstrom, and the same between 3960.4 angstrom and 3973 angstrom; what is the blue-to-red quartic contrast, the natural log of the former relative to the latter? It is 0.8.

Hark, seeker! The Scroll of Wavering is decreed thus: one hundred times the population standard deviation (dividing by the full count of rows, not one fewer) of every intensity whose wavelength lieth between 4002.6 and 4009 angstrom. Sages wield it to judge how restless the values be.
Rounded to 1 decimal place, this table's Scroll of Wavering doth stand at 5.4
